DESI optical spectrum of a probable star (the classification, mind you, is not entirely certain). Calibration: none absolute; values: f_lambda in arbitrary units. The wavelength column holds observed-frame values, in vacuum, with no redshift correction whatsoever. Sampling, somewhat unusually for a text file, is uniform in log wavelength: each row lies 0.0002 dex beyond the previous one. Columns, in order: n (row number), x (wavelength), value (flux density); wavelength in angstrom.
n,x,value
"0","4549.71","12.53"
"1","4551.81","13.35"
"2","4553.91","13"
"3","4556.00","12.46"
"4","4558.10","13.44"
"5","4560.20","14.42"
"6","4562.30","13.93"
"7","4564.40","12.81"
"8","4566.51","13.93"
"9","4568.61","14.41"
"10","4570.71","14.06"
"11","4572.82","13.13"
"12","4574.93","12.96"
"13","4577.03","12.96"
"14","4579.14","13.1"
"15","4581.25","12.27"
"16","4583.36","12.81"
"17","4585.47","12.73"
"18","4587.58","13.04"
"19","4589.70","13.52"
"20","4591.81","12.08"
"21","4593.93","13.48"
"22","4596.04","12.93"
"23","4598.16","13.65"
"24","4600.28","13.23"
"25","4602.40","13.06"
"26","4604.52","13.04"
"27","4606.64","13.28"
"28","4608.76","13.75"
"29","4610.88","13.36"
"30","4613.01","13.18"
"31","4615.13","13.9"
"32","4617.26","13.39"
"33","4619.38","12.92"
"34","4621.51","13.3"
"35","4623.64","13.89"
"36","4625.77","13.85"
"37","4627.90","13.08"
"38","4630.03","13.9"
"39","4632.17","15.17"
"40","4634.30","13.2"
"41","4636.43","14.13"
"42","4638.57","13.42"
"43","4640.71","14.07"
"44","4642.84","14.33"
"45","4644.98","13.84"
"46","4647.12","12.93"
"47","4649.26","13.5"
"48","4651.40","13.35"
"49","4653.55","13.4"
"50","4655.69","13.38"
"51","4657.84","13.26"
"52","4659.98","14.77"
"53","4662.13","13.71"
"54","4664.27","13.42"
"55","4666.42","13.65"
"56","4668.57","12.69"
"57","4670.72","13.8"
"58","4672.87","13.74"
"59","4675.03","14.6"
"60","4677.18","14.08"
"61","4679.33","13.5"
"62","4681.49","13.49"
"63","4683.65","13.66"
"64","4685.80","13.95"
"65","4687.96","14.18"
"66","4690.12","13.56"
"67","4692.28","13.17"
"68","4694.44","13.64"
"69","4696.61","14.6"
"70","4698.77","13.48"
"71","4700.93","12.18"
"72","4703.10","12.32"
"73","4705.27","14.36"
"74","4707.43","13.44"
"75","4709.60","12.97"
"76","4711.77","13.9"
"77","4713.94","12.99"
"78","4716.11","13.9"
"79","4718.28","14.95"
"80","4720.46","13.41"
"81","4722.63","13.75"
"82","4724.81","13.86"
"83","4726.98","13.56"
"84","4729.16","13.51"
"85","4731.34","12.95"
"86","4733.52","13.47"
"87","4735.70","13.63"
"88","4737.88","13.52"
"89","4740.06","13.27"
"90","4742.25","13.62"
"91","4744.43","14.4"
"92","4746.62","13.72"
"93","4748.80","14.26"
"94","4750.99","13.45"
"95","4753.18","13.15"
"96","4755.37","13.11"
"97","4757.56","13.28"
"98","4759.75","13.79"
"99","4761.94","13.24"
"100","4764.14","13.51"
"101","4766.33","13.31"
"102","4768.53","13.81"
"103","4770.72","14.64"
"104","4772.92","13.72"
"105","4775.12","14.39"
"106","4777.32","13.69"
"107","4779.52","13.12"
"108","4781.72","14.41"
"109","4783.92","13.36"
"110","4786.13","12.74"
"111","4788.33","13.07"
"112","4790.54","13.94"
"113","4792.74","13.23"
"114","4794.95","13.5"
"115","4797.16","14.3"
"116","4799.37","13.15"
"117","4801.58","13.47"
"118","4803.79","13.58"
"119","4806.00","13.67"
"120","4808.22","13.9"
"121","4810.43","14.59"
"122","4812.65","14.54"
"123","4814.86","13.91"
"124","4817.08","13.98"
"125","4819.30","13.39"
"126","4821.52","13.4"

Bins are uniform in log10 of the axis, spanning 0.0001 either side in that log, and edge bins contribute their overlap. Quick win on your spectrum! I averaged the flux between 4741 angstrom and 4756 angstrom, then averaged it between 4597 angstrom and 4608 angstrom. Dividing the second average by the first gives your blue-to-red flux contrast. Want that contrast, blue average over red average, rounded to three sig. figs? 0.969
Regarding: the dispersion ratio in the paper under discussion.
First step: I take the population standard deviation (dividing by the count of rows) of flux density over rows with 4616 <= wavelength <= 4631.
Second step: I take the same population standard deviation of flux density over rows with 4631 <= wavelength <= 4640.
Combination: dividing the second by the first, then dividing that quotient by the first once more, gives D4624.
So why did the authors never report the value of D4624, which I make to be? 5.4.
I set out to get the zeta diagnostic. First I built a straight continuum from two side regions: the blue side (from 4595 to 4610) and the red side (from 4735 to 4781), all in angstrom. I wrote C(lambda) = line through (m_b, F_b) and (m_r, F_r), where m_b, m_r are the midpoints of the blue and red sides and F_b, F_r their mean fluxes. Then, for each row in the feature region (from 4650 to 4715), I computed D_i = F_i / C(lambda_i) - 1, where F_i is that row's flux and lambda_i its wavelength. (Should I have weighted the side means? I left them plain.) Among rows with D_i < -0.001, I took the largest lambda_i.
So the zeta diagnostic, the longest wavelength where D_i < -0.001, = 4713.94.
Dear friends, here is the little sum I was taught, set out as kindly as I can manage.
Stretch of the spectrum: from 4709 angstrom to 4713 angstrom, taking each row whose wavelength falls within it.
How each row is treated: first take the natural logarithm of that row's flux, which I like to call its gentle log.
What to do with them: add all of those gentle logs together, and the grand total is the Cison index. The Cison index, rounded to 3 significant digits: 5.19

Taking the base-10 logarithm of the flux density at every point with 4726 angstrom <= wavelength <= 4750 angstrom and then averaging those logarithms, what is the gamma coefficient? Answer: 1.13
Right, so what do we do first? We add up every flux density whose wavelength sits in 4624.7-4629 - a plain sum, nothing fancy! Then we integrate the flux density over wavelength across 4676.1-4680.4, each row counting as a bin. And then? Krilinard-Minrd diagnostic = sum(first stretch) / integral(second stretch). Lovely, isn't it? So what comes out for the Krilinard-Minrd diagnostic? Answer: 0.453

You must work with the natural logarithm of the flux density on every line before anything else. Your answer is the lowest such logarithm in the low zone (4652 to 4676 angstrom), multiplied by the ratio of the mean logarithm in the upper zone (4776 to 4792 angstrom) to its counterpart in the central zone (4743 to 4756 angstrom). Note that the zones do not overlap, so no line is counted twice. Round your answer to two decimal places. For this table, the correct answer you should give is 2.53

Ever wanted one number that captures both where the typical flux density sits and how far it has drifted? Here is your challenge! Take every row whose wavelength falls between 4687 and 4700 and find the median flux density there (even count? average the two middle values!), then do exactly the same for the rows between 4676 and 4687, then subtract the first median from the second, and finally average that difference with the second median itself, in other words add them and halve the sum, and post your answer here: 6.9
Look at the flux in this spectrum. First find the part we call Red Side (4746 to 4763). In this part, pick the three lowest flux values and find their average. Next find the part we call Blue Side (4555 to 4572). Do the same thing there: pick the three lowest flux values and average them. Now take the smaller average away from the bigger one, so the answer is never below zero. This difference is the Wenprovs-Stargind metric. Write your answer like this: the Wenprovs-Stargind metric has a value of 0.26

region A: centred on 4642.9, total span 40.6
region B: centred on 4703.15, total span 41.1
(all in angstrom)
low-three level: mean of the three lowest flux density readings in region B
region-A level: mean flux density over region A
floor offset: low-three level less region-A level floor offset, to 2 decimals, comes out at -1.26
